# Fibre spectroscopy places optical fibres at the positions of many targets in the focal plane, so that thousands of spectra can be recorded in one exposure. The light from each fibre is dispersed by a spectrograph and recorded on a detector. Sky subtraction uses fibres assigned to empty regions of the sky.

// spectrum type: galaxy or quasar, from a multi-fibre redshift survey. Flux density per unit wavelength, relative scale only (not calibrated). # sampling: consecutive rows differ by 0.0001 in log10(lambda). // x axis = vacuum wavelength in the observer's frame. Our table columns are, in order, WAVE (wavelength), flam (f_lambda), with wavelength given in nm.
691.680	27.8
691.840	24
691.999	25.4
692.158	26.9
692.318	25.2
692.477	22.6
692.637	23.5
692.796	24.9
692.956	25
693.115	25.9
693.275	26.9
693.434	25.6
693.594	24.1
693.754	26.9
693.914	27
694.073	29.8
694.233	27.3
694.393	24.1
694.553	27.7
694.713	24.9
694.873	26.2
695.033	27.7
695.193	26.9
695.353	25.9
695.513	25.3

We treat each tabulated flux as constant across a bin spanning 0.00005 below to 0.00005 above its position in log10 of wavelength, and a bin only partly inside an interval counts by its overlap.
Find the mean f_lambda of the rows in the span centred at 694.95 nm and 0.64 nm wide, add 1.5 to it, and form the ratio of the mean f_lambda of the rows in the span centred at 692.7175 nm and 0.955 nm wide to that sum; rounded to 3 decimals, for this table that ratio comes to 0.878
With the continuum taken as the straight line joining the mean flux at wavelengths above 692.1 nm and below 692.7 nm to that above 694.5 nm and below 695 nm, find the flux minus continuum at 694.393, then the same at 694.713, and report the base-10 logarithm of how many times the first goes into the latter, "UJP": -0.1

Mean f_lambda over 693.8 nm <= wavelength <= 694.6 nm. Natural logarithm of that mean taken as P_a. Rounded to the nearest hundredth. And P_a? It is 3.30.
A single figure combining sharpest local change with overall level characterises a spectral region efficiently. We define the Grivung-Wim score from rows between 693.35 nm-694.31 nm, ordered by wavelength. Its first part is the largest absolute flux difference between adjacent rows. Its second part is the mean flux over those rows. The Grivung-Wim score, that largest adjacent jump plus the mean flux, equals 29.6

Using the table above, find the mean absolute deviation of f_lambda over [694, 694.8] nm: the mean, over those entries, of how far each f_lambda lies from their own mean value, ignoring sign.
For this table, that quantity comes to 1.81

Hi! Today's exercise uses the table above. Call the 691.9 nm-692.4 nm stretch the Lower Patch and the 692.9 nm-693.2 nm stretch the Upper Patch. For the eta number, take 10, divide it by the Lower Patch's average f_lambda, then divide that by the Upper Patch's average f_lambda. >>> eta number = 0.0152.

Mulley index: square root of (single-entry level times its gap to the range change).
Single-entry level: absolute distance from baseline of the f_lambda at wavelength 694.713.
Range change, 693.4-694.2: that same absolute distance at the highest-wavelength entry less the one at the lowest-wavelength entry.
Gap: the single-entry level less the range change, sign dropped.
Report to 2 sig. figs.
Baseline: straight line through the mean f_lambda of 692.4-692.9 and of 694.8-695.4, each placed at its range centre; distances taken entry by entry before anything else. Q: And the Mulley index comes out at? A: 1.7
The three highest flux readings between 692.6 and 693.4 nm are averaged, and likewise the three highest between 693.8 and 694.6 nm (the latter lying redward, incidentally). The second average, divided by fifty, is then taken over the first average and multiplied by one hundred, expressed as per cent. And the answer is 2.18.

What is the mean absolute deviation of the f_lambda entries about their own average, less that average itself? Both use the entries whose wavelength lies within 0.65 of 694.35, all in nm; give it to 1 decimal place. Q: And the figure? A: -25.5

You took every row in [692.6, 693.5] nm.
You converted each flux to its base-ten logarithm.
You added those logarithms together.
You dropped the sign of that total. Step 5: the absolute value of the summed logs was 8.42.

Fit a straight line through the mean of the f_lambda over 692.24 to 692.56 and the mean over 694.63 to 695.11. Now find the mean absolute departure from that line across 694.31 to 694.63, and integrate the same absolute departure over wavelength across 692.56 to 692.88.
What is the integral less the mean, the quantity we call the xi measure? -1.5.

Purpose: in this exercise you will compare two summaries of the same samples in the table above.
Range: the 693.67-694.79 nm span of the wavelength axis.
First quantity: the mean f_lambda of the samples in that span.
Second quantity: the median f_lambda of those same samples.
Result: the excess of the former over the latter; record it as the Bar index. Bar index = -0.19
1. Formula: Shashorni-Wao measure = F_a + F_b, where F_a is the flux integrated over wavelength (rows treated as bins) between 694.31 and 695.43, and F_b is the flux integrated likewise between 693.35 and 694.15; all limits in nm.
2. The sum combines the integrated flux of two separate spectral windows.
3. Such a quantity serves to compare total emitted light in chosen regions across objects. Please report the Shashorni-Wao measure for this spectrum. 51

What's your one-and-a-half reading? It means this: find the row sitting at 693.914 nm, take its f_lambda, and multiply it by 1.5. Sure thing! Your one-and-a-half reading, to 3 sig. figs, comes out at 40.5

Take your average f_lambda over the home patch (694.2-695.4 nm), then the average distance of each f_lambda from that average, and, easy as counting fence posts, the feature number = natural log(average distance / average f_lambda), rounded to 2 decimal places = -3.21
